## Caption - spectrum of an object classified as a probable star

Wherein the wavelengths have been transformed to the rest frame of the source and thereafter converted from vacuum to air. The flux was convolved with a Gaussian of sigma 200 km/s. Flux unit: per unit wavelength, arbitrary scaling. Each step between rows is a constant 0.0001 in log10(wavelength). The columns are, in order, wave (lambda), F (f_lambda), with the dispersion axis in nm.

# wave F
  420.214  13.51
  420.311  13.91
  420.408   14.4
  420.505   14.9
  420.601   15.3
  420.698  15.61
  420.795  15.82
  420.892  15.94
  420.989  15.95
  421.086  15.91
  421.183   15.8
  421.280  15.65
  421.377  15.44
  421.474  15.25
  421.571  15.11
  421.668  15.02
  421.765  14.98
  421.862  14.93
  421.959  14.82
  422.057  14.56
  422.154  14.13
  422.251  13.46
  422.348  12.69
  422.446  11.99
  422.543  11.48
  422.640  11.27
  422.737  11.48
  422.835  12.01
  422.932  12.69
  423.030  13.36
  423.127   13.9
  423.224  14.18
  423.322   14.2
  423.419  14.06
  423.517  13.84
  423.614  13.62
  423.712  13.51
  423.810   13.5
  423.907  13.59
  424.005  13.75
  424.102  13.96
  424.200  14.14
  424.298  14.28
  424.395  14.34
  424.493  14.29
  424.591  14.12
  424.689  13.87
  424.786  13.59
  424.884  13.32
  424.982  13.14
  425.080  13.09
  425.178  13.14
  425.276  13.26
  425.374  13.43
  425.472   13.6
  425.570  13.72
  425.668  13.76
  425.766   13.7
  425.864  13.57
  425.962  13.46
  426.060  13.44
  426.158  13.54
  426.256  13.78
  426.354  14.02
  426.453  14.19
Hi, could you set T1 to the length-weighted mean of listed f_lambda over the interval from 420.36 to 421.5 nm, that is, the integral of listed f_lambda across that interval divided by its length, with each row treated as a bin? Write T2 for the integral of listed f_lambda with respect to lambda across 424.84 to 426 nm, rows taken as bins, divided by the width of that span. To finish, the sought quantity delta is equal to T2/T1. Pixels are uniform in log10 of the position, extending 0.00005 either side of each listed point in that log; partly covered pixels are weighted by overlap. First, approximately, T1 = 15.5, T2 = 13.4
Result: 0.87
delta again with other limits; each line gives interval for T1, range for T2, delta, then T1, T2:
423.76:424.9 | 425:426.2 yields 0.97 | 13.9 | 13.5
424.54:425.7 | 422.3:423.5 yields 0.95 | 13.5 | 12.8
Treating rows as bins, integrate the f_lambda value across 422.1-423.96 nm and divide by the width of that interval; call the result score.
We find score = 13.1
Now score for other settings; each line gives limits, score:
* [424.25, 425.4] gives 13.7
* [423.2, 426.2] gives 13.7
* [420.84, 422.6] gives 14.6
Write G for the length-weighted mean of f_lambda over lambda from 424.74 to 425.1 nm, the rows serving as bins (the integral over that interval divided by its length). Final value 13.3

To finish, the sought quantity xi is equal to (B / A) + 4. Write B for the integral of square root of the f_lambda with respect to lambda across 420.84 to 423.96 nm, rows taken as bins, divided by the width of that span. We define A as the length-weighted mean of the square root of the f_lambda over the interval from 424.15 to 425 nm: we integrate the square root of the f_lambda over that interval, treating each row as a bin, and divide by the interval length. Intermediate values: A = 3.73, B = 3.74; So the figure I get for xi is 5.00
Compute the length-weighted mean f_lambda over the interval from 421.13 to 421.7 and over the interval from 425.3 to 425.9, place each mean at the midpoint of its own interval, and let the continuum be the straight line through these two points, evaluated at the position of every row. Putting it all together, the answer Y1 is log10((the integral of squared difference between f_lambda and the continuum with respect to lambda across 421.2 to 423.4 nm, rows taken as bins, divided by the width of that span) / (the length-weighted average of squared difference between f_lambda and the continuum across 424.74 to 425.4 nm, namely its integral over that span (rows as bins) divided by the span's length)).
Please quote 0.9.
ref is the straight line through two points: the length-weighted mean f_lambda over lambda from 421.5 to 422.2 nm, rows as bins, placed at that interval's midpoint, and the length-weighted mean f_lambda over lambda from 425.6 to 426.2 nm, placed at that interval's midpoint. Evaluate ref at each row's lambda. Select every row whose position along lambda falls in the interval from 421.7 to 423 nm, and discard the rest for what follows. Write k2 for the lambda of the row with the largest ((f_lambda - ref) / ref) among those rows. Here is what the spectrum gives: 421.765 nm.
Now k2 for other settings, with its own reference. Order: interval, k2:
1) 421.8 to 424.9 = 424.395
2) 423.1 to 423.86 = 423.322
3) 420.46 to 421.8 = 420.989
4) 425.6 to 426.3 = 426.256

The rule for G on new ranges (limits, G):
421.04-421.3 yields 15.8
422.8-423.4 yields 13.5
